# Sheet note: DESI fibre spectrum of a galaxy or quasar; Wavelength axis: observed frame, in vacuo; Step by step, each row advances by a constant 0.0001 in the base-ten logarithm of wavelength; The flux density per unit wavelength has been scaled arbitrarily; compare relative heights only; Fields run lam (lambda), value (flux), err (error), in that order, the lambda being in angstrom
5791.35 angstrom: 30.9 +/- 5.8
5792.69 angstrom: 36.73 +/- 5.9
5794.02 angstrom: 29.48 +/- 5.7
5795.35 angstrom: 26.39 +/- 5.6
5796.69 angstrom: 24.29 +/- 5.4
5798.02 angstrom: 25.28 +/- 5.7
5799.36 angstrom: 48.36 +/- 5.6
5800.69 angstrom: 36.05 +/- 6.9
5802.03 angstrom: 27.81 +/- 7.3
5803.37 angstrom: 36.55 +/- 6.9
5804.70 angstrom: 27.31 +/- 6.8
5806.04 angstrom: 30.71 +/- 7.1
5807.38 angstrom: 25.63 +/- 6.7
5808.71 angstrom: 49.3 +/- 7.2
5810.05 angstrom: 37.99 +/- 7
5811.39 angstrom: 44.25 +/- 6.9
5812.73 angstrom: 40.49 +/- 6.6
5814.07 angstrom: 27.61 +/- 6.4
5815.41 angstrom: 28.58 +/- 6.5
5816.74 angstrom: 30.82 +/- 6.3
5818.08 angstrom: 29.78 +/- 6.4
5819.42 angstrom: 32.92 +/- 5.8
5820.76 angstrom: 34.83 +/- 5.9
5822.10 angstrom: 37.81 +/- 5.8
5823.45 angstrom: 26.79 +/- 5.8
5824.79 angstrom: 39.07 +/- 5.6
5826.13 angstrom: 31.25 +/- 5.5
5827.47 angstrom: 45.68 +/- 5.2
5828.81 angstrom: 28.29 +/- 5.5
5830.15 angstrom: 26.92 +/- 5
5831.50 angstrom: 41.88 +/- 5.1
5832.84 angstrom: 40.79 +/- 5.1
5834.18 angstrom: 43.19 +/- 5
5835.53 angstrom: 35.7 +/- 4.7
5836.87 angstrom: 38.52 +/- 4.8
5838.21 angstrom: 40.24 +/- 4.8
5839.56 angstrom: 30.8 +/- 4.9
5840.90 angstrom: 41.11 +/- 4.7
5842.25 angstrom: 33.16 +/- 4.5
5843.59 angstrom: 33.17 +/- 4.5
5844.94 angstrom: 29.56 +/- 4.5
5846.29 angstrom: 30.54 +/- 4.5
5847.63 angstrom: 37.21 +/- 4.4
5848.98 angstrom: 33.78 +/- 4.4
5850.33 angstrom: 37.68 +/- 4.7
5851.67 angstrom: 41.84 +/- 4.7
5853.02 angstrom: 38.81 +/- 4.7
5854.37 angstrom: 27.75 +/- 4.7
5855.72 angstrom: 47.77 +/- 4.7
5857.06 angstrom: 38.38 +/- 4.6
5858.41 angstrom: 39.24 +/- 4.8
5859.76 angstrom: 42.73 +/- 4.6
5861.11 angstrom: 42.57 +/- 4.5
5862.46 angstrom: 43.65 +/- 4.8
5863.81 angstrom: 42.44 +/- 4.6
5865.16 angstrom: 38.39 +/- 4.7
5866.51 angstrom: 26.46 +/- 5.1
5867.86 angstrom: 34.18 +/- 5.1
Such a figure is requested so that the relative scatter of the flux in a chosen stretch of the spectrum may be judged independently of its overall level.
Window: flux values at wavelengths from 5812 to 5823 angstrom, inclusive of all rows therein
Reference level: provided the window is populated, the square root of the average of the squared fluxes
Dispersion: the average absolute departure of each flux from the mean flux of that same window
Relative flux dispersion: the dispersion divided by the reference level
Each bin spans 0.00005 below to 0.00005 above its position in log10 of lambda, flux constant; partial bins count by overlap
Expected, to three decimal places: 0.110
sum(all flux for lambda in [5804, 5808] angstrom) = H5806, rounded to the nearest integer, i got 84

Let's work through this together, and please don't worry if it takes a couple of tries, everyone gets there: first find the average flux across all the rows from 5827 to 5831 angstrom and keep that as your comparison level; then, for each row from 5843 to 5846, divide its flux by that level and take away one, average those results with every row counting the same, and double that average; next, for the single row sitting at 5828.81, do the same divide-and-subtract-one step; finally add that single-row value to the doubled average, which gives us -0.3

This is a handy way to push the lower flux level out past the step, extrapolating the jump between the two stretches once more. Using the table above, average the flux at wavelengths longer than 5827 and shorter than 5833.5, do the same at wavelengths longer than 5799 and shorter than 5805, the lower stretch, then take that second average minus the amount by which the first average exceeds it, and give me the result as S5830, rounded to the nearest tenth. 33.7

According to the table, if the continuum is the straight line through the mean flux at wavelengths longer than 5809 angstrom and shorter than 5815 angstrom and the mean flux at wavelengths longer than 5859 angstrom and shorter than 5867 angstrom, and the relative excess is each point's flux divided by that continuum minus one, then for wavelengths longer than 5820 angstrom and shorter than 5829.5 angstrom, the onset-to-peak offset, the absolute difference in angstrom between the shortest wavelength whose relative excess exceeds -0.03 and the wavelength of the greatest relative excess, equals 5.4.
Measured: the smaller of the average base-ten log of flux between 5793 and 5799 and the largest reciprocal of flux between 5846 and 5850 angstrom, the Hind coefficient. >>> 0.0327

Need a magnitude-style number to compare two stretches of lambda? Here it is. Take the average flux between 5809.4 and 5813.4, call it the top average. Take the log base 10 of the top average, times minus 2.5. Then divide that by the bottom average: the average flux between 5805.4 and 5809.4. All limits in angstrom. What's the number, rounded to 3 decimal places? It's -0.114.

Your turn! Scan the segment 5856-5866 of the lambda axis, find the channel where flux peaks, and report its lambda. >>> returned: 5862.46 angstrom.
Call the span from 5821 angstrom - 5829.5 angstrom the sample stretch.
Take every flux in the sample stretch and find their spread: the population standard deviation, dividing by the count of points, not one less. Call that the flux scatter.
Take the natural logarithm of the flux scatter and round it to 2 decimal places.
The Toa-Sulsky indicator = 1.89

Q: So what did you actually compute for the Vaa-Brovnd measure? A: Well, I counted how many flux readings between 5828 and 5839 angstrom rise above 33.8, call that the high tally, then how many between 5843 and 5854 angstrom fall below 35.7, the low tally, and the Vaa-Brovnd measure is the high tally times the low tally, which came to 24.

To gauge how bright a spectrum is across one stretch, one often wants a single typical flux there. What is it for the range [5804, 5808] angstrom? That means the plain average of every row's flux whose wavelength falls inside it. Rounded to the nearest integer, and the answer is 28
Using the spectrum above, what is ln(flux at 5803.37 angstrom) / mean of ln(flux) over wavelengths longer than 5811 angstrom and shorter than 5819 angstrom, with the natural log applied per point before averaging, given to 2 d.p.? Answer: 1.03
